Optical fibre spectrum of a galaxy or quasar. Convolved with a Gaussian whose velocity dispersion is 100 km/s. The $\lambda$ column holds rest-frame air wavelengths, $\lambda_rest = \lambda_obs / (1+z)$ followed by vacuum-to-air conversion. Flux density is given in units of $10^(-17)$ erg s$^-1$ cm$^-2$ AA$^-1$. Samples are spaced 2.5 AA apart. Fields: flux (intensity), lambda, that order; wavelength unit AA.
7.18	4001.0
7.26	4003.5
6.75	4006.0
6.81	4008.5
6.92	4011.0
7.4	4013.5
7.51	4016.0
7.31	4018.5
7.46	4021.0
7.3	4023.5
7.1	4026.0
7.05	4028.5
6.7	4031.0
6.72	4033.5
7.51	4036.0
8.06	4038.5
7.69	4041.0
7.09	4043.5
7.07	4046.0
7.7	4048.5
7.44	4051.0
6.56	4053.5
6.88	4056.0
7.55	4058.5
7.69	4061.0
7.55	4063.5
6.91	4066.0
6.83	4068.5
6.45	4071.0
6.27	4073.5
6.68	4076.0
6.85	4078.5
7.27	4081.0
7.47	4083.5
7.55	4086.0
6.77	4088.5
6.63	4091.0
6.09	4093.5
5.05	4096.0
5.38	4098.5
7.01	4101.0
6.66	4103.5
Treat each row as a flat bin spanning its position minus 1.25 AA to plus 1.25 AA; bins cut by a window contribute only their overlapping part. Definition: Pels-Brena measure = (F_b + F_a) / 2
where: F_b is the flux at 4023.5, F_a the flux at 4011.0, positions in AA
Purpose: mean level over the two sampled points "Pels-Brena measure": 7.1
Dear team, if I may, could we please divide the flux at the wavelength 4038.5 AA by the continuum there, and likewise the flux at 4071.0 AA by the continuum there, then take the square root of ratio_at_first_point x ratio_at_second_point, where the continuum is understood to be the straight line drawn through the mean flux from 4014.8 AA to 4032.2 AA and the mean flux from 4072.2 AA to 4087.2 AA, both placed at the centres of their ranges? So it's 1.02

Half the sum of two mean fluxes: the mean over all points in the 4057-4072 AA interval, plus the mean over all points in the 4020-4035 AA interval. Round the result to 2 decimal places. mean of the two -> 7.11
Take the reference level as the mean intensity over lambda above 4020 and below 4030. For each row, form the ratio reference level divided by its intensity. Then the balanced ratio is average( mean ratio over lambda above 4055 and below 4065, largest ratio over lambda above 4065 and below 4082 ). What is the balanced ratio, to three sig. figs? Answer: 1.06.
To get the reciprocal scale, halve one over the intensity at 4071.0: 0.078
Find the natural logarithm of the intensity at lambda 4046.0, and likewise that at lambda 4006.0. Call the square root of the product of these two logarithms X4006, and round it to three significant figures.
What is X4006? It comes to 1.93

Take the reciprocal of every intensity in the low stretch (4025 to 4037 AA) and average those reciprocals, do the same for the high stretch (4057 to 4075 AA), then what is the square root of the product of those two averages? 0.143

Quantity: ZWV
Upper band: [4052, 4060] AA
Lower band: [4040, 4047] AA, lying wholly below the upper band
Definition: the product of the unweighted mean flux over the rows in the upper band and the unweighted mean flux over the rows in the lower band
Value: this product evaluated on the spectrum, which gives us 51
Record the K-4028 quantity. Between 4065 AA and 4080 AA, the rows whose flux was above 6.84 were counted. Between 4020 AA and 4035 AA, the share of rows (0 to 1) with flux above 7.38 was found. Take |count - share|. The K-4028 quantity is 1.8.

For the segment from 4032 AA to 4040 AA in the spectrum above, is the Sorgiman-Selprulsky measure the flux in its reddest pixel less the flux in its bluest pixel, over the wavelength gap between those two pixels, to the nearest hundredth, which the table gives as 0.27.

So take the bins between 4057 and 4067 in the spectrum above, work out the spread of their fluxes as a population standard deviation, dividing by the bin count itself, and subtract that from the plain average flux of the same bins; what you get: 7.12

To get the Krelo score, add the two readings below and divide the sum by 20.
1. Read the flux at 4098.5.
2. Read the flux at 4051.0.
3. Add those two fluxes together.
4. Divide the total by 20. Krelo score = 0.641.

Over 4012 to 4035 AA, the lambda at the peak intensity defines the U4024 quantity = 4016.0 AA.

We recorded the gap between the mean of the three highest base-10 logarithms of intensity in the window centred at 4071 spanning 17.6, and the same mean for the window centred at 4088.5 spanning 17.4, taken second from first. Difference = -0.020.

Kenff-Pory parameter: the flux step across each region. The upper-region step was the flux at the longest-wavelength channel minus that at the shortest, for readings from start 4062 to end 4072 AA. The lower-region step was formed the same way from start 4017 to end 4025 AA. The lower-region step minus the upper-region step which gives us 1.1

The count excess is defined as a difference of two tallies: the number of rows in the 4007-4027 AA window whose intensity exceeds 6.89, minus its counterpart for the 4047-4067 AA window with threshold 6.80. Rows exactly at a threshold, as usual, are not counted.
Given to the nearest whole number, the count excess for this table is 0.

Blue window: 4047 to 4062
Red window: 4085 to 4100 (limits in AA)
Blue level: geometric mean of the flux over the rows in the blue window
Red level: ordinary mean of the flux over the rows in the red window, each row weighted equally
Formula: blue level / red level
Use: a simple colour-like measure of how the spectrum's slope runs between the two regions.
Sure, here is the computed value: 1.17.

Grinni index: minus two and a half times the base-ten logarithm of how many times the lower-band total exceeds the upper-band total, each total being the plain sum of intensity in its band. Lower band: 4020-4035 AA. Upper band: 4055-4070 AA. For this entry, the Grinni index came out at 0.03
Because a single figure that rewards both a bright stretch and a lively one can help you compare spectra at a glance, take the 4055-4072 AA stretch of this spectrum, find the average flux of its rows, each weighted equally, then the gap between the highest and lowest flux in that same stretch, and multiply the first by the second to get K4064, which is 9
